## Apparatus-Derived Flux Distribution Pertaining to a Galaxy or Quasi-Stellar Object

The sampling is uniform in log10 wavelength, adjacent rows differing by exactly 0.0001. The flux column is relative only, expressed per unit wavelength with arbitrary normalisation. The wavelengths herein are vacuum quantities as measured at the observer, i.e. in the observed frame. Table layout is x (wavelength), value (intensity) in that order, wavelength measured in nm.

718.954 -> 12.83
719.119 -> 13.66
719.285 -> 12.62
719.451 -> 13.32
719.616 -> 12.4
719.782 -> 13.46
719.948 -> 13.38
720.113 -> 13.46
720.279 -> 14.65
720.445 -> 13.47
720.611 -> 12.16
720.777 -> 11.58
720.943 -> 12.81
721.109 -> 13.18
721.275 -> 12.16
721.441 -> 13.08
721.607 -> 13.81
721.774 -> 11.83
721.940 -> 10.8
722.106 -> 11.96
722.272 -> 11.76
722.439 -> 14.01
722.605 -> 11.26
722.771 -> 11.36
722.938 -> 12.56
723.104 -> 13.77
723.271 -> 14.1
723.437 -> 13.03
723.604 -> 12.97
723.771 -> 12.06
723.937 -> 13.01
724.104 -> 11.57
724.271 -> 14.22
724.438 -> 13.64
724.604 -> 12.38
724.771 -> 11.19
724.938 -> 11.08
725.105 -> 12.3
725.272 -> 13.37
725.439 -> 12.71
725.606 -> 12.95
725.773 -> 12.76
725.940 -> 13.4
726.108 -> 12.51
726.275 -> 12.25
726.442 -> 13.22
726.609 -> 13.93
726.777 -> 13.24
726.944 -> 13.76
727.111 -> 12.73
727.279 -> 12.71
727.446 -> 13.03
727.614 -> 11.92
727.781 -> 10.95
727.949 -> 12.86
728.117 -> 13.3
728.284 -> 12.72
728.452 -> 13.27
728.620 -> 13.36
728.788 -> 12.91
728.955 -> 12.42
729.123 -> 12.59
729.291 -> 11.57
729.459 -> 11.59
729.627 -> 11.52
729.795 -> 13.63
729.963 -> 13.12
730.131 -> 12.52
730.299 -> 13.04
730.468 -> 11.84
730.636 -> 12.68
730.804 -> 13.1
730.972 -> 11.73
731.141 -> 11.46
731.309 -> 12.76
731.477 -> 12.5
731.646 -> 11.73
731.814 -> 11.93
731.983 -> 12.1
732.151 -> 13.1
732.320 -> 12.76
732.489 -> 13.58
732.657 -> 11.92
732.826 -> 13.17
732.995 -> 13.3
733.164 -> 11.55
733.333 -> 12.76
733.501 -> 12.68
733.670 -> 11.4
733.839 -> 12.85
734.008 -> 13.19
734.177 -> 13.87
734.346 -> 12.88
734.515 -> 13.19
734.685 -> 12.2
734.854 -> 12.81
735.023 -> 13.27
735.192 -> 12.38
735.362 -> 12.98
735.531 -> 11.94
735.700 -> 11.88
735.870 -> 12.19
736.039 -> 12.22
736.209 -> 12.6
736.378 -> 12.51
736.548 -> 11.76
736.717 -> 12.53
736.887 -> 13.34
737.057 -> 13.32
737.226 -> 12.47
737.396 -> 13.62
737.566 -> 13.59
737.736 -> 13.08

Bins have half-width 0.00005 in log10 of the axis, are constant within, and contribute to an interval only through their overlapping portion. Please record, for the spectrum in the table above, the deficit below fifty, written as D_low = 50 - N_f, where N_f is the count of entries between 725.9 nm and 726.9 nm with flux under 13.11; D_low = 48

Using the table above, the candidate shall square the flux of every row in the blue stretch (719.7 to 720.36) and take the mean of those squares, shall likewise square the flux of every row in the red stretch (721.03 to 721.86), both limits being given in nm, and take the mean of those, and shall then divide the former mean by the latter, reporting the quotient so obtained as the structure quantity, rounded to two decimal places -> 1.15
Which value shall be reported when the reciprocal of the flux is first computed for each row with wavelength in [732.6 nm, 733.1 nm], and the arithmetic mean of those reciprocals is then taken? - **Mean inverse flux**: 0.0783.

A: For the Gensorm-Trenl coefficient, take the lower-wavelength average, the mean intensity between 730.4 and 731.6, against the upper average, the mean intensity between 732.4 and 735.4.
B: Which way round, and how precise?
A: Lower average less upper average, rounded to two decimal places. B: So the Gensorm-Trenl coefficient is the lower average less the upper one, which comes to -0.48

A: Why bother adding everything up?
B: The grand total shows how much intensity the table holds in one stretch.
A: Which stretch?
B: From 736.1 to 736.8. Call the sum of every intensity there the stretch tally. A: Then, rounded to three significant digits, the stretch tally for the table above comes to 49.4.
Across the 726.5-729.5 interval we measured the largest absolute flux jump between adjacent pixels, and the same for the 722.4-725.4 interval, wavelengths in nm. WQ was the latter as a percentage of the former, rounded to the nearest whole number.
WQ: 144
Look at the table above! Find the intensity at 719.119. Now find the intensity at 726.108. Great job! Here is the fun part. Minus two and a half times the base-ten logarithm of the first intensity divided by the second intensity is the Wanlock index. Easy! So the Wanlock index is -0.10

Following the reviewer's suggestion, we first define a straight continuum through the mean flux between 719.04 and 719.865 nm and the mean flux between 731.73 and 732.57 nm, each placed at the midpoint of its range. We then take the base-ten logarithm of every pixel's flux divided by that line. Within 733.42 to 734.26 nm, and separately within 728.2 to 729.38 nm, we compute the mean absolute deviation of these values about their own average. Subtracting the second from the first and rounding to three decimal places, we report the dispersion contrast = 0.007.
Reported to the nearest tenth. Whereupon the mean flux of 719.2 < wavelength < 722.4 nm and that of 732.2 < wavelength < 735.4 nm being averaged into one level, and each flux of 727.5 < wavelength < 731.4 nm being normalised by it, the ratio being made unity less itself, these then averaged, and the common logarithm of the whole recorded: -1.7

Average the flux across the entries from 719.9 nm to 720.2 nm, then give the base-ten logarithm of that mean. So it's 1.13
